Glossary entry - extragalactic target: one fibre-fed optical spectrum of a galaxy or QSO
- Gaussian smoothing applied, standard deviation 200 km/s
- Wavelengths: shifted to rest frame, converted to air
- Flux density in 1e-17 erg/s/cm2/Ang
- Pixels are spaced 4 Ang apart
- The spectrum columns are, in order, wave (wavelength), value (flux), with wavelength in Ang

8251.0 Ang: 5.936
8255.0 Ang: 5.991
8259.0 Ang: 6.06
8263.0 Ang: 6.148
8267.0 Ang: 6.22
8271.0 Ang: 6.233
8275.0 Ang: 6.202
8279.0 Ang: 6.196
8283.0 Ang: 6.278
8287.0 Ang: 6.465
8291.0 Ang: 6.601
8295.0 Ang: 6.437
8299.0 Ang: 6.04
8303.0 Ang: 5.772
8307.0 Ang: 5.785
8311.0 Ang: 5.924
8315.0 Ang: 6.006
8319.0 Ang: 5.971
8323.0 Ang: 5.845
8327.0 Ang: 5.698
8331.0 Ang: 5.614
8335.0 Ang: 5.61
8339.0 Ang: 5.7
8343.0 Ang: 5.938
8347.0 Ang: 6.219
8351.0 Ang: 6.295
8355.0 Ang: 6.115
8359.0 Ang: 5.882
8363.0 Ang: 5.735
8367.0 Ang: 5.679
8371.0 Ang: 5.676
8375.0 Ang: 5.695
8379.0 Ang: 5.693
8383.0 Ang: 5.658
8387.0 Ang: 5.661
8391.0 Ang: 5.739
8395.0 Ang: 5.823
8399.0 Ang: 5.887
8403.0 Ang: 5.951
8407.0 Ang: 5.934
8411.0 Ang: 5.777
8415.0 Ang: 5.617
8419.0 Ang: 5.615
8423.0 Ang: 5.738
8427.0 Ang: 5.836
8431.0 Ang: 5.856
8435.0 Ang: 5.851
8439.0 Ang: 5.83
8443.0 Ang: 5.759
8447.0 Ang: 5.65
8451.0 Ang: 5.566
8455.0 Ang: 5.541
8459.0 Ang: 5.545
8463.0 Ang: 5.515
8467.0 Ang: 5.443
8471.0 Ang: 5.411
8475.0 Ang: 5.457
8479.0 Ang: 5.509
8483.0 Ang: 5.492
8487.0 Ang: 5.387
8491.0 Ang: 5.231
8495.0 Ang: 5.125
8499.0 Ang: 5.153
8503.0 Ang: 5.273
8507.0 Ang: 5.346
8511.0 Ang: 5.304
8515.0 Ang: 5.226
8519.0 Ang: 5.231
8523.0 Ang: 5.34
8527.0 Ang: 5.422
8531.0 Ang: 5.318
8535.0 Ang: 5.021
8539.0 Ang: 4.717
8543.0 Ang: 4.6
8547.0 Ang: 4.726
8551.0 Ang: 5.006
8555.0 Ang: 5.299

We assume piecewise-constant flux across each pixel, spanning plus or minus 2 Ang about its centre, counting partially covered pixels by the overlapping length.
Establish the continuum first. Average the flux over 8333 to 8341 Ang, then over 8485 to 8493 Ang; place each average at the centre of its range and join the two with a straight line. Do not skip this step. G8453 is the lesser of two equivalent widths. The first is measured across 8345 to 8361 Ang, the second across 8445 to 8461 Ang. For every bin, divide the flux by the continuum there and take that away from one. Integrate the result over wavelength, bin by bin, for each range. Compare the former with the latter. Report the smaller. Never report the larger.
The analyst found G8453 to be -1.4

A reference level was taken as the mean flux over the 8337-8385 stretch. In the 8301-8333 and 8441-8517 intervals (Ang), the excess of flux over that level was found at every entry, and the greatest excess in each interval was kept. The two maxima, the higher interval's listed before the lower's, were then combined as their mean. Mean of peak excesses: 0.03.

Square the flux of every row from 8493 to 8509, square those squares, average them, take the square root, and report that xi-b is 27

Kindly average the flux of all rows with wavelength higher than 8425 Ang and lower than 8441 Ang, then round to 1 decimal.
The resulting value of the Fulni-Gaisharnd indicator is 5.8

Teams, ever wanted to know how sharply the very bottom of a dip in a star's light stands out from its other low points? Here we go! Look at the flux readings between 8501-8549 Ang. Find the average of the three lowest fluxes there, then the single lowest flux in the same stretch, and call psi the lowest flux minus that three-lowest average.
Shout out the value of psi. -0.081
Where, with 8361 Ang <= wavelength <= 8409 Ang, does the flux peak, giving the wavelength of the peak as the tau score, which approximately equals 8403.0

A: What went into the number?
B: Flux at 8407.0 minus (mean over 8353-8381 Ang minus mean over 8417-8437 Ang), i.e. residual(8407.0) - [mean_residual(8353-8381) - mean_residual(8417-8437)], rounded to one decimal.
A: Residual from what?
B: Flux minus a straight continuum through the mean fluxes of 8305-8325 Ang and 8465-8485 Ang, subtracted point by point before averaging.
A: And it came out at 0.4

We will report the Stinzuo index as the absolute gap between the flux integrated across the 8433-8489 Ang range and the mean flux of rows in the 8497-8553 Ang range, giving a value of 307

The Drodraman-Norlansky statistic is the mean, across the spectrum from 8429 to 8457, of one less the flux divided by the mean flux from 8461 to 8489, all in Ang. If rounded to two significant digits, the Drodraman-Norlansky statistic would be -0.048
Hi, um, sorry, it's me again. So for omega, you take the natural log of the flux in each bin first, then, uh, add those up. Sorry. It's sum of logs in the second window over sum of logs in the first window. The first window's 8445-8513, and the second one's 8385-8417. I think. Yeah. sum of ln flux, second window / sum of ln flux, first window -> 0.49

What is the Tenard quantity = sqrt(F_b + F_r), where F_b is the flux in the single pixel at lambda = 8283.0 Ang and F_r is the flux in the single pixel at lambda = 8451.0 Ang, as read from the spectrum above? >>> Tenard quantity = 3.442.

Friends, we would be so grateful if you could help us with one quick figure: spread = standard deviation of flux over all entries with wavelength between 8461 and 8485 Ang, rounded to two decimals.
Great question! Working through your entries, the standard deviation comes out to 0.04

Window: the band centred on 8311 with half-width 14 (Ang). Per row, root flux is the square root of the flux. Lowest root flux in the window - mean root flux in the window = -0.028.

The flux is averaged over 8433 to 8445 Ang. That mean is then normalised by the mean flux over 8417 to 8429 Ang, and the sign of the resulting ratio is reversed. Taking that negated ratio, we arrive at -1.01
